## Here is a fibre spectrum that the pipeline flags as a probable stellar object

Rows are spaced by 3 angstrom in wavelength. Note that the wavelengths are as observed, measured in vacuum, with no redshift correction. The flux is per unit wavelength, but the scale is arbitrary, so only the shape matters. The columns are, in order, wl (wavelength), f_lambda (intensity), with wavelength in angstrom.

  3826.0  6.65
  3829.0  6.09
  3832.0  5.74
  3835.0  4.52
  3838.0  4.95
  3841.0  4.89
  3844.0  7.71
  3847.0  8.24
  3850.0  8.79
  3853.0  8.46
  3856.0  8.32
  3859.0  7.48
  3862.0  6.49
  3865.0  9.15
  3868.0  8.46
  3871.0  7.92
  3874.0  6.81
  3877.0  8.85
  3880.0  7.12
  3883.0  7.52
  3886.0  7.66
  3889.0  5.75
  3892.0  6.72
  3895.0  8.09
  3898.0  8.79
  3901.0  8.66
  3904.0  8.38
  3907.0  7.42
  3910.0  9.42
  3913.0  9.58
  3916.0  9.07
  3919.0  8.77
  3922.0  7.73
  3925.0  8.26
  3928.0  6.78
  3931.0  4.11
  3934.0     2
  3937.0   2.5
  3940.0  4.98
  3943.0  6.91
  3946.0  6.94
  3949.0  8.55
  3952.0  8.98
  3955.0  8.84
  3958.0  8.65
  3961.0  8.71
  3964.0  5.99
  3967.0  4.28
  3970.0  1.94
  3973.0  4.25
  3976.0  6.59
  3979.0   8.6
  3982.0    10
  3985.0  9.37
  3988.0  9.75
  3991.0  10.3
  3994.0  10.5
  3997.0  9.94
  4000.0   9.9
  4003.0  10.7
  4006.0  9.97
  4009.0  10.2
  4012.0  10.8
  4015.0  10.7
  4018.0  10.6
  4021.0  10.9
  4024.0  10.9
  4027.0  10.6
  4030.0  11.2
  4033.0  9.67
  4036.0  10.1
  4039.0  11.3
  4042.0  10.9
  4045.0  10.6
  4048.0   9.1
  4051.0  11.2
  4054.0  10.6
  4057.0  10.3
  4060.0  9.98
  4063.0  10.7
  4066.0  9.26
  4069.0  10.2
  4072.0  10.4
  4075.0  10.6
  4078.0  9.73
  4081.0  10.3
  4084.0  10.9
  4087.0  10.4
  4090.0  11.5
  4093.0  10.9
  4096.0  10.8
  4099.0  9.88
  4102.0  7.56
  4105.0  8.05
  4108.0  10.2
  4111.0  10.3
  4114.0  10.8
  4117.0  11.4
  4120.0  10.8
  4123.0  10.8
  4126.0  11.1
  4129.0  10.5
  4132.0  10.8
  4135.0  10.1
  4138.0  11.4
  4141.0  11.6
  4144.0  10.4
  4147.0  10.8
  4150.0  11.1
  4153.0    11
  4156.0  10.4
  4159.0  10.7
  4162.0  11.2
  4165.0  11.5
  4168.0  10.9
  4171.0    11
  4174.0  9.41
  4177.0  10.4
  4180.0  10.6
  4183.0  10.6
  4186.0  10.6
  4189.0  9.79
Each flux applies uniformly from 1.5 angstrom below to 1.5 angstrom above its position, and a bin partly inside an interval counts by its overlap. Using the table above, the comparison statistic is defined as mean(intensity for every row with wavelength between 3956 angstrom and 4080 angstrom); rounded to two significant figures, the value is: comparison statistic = 9.5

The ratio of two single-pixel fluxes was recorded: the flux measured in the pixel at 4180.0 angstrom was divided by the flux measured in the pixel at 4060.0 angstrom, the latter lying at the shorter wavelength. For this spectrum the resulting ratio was 1.06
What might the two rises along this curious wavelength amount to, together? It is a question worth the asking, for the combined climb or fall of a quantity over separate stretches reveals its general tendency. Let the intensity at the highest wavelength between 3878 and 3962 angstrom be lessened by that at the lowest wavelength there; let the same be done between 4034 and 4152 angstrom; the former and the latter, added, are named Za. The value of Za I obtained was 3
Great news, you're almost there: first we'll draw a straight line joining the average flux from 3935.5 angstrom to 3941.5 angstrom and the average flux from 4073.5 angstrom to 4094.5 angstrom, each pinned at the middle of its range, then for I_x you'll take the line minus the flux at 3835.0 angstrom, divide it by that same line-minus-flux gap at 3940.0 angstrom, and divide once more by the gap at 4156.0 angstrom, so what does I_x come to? 1.3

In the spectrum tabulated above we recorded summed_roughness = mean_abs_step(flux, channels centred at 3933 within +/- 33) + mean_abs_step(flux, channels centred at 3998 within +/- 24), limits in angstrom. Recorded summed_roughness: 1.6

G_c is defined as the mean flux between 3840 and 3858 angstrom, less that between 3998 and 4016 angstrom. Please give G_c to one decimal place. -2.6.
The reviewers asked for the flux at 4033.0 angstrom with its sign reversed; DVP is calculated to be -9.7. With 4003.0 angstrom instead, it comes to -10.7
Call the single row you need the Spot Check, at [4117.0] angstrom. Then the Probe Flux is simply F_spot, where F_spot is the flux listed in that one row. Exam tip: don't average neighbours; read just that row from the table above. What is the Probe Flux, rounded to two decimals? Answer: 11.40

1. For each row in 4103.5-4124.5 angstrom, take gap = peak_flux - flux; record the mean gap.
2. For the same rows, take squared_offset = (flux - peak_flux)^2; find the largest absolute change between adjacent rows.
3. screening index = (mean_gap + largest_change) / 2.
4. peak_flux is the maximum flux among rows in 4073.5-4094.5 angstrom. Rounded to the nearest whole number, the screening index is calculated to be 6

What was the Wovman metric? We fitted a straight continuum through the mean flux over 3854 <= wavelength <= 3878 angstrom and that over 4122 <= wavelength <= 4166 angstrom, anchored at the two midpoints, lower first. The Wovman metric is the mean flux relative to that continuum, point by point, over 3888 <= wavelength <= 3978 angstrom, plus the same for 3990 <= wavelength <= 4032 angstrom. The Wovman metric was 1.92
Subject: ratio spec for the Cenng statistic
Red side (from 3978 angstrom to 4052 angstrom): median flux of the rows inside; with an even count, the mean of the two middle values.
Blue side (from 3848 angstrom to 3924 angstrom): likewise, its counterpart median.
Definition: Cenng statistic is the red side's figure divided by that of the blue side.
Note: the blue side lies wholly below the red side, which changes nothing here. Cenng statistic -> 1.262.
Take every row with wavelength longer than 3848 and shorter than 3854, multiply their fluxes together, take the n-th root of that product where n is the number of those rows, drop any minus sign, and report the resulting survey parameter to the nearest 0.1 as 8.6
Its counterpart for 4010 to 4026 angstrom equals 10.8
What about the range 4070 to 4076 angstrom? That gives 10.5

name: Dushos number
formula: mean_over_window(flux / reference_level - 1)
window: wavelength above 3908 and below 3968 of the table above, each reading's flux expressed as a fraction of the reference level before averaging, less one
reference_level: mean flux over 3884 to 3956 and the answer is 0.0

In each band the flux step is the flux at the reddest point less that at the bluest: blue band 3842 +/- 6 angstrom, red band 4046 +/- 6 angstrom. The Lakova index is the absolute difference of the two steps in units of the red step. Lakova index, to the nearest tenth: 10.0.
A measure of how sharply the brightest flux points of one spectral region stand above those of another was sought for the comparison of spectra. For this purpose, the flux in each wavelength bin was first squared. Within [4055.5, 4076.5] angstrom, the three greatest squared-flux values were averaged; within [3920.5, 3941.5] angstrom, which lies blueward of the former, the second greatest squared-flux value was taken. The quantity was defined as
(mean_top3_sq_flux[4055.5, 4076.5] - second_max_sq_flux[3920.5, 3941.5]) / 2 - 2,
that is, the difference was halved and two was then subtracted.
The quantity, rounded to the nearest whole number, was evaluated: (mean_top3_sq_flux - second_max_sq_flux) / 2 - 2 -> 24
